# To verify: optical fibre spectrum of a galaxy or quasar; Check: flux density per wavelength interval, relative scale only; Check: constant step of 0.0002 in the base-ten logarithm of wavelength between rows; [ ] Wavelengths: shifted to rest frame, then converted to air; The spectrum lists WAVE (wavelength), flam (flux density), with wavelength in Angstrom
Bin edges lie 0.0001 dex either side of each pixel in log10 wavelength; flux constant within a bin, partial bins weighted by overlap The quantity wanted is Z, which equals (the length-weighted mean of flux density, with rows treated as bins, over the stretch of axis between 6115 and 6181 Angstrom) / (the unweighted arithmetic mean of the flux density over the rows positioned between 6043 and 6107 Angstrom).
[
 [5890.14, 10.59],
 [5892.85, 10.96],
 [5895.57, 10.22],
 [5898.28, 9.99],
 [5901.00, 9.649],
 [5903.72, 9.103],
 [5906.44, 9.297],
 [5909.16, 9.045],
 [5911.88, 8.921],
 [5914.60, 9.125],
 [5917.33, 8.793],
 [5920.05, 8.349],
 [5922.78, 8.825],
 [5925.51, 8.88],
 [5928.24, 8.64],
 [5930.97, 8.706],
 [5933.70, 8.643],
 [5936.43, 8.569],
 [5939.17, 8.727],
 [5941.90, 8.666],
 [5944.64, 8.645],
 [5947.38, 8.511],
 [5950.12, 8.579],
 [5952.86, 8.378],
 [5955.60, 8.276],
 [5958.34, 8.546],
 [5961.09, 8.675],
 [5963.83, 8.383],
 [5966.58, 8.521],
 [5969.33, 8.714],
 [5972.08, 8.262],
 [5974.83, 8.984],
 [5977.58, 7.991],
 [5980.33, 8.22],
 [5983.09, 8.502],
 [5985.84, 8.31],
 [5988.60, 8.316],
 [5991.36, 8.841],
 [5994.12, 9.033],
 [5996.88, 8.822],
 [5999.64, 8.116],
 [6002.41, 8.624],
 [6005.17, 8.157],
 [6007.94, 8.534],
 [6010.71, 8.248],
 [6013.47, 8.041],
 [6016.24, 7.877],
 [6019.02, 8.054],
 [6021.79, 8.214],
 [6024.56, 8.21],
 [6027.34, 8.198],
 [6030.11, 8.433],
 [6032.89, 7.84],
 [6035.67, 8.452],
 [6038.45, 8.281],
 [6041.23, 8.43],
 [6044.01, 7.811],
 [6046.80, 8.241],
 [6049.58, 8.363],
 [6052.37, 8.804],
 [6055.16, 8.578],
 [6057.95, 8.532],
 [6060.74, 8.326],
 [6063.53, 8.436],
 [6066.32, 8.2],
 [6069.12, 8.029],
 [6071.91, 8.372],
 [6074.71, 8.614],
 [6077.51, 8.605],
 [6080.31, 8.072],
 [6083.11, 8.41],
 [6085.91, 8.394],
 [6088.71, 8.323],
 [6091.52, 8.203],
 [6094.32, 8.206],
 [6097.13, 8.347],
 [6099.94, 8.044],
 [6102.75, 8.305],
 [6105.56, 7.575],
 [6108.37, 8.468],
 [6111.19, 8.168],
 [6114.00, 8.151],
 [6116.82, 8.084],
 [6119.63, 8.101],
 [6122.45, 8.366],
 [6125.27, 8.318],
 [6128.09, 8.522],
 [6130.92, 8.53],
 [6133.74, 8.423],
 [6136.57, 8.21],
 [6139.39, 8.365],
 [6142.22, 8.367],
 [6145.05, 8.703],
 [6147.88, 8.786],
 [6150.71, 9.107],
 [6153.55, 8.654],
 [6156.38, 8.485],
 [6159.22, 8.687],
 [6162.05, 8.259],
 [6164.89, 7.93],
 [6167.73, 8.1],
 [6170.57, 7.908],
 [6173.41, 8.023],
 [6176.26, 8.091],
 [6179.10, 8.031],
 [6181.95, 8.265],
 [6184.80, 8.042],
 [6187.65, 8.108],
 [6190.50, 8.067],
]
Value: 1.006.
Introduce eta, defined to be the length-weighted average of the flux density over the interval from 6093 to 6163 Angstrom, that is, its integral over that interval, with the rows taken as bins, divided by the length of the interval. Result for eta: 8.37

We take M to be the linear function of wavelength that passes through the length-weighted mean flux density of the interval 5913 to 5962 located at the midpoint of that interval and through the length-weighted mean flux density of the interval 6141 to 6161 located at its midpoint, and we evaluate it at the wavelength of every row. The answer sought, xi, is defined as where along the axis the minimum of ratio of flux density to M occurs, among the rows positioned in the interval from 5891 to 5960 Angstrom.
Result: 5955.60 Angstrom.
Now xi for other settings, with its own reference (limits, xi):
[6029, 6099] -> 6044.01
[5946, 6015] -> 5977.58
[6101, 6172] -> 6105.56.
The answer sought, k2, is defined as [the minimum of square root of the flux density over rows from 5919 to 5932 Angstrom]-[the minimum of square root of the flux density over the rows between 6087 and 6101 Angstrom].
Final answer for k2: 0.053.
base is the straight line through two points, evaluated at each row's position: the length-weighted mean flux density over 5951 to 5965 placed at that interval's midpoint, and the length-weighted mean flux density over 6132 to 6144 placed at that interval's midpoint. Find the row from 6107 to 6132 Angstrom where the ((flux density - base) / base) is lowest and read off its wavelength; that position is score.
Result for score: 6116.82 Angstrom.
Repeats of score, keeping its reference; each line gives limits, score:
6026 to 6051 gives 6044.01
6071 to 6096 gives 6080.31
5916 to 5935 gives 5920.05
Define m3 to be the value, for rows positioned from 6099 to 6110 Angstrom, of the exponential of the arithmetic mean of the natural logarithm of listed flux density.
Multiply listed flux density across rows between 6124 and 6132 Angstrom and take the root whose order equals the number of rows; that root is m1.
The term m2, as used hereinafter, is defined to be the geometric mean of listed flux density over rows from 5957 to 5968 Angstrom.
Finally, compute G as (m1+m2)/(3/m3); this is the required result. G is 45.8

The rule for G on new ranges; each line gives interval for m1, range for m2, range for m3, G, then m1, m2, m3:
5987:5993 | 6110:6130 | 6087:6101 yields 46.1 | 8.6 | 8.24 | 8.2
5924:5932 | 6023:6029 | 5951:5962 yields 47.8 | 8.7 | 8.20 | 8.5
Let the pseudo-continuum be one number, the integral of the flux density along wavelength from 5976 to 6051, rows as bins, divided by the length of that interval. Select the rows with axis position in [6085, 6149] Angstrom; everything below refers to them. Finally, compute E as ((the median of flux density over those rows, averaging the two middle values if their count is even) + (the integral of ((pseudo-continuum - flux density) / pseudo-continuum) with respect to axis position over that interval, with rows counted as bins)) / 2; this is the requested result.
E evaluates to 4.2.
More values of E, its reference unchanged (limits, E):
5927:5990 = 3.5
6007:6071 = 4.3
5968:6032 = 3.9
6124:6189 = 4.0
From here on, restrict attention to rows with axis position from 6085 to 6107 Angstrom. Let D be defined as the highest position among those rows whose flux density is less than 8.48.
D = 6105.56 Angstrom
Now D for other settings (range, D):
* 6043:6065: 6063.53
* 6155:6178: 6176.26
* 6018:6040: 6038.45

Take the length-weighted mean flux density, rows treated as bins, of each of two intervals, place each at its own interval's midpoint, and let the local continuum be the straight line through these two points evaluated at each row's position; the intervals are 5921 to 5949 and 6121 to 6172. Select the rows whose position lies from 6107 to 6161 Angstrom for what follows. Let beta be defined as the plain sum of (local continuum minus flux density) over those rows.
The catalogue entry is -0.1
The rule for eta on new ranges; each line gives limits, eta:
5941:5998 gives 8.53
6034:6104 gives 8.33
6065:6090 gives 8.34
